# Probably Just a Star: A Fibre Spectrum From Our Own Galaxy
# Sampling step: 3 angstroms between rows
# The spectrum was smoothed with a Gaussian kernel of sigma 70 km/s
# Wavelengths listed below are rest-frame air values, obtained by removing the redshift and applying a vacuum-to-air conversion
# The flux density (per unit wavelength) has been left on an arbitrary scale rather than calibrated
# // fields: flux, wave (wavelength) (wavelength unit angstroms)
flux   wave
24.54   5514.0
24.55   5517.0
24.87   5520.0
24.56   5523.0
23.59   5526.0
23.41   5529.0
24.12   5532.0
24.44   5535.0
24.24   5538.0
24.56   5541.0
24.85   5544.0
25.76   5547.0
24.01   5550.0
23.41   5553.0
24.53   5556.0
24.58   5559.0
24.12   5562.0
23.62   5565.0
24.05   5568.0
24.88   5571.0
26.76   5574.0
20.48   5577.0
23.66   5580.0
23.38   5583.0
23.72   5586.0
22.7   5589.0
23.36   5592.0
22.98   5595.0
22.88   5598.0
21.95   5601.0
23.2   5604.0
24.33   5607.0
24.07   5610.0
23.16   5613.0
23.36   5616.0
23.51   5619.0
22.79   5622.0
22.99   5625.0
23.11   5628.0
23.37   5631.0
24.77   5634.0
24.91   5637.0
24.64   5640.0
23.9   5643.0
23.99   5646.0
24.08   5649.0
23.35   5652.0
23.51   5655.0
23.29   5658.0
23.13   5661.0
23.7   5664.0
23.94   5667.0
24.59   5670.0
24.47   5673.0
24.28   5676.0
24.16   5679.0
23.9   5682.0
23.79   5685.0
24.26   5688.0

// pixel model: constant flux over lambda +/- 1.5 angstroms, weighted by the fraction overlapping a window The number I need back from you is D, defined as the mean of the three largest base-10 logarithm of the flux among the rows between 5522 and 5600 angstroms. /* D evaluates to 1.41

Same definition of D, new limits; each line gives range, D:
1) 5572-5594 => 1.39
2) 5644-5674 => 1.39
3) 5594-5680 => 1.39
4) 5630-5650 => 1.39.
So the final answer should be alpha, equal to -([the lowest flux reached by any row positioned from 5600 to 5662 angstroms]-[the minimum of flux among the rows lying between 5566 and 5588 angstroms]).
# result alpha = -1.5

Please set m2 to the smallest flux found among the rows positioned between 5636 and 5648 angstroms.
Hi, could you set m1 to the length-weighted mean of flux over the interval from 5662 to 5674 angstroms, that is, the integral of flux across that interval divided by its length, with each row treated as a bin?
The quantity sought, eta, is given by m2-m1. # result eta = -0.22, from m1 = 24.1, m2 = 23.9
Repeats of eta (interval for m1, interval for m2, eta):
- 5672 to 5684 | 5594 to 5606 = -2.22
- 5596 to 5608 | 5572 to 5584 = -2.55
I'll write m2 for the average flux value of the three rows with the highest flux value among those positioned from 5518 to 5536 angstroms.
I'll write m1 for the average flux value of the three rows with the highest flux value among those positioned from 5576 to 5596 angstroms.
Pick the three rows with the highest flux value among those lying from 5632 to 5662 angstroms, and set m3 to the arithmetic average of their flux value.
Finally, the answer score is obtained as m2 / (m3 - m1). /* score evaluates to 21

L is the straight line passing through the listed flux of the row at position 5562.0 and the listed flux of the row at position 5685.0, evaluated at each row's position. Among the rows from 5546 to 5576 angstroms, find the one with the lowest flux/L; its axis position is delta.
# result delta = 5553.0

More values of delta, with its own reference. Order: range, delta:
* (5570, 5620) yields 5577.0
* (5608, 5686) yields 5622.0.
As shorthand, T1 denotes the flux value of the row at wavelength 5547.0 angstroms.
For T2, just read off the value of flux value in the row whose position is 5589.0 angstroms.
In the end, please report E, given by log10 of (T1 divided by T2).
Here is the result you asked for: 0.055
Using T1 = 25.76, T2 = 22.7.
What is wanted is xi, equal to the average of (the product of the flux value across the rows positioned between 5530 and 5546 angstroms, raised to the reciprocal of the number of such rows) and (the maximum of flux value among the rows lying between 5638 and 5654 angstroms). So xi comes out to 24.5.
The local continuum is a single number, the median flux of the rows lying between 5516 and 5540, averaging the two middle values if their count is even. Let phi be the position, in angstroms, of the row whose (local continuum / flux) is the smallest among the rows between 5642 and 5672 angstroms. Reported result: 5670.0 angstroms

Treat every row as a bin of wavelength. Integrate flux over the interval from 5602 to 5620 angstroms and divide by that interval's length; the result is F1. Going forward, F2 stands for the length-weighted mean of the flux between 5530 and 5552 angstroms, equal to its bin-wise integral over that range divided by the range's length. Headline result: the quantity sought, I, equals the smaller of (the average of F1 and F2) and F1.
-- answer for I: 23.56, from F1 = 23.6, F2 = 24.5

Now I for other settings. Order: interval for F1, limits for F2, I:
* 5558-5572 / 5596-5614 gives 23.74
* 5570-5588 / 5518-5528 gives 23.75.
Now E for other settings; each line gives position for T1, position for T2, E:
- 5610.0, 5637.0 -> -0.015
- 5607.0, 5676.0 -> 0.001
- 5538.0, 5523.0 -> -0.006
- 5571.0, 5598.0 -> 0.036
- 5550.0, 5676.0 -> -0.005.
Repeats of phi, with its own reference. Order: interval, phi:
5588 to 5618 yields 5607.0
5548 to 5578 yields 5574.0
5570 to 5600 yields 5574.0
